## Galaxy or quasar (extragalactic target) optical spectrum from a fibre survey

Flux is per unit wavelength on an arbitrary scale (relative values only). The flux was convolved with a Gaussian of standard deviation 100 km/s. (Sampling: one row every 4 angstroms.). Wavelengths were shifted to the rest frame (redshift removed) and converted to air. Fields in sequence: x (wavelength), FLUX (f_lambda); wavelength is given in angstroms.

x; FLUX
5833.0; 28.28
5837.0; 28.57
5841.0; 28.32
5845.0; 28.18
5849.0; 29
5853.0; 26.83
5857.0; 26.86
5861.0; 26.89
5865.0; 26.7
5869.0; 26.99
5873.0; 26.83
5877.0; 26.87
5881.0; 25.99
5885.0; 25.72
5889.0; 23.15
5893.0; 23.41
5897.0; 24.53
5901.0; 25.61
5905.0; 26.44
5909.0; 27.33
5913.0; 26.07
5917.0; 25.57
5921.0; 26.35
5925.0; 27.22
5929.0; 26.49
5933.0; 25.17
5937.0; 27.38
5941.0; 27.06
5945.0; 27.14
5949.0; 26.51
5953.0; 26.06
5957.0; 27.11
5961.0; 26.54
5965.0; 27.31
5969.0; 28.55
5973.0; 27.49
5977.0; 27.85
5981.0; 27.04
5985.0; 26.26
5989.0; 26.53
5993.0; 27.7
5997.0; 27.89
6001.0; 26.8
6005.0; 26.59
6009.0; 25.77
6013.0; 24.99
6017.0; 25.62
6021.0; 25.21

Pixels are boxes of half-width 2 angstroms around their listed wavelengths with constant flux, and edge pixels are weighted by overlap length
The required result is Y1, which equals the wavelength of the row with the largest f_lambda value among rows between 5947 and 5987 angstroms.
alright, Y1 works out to 5969.0 angstroms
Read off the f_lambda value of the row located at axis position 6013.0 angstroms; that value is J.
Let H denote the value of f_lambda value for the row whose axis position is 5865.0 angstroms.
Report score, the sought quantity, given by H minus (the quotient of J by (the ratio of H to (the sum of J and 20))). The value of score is -15.4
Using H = 26.7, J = 24.99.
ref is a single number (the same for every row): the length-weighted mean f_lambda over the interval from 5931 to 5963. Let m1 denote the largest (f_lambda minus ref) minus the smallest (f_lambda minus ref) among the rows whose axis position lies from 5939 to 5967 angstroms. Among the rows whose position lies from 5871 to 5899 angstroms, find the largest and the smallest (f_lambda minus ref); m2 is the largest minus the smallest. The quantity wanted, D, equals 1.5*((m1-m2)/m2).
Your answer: -1.0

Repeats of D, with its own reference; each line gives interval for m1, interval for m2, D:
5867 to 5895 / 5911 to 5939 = 1.1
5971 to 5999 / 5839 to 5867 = -0.4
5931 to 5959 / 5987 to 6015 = -0.4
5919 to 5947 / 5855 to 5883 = 1.8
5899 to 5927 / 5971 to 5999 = 0.1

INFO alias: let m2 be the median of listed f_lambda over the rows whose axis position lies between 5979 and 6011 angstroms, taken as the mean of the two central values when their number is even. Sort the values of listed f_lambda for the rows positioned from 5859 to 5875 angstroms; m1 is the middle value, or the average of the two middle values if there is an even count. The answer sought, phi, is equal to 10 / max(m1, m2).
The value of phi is 0.372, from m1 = 26.9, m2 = 26.7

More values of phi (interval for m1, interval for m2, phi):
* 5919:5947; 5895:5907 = 0.370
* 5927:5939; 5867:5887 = 0.373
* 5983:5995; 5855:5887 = 0.373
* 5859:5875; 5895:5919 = 0.372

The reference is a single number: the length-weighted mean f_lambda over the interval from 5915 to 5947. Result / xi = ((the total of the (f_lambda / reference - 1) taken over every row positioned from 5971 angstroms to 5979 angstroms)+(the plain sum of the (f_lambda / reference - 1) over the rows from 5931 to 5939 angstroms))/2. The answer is 0.032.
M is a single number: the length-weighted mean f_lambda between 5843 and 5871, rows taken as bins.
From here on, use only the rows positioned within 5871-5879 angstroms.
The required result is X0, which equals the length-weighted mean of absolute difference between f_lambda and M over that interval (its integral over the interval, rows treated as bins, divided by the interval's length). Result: 0.5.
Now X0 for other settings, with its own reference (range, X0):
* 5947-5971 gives 0.7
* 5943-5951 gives 0.5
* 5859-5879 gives 0.5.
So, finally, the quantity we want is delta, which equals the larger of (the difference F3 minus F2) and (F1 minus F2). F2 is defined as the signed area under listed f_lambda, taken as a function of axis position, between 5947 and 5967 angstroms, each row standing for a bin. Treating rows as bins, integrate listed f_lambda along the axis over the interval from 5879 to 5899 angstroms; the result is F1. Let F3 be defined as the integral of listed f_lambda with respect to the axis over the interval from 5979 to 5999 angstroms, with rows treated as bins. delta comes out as 8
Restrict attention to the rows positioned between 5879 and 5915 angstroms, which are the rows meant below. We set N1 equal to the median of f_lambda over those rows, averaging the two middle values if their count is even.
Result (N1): 25.72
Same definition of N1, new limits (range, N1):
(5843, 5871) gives 26.89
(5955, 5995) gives 27.21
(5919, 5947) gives 27.06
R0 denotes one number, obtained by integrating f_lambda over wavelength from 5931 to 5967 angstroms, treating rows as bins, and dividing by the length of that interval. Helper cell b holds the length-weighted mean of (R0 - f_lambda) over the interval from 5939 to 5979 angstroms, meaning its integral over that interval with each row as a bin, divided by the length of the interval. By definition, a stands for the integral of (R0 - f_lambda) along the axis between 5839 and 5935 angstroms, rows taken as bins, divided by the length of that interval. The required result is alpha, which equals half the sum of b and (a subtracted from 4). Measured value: 1.60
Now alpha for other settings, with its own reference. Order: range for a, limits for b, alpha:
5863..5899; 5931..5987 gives 1.31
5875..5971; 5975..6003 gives 1.54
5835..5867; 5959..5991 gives 2.24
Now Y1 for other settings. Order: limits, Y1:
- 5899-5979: 5969.0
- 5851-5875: 5869.0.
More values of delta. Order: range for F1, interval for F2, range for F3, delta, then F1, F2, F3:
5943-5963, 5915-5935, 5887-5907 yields 10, 533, 523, 493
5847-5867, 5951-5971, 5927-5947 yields 3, 545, 542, 533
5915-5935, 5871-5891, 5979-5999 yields 27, 523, 514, 542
